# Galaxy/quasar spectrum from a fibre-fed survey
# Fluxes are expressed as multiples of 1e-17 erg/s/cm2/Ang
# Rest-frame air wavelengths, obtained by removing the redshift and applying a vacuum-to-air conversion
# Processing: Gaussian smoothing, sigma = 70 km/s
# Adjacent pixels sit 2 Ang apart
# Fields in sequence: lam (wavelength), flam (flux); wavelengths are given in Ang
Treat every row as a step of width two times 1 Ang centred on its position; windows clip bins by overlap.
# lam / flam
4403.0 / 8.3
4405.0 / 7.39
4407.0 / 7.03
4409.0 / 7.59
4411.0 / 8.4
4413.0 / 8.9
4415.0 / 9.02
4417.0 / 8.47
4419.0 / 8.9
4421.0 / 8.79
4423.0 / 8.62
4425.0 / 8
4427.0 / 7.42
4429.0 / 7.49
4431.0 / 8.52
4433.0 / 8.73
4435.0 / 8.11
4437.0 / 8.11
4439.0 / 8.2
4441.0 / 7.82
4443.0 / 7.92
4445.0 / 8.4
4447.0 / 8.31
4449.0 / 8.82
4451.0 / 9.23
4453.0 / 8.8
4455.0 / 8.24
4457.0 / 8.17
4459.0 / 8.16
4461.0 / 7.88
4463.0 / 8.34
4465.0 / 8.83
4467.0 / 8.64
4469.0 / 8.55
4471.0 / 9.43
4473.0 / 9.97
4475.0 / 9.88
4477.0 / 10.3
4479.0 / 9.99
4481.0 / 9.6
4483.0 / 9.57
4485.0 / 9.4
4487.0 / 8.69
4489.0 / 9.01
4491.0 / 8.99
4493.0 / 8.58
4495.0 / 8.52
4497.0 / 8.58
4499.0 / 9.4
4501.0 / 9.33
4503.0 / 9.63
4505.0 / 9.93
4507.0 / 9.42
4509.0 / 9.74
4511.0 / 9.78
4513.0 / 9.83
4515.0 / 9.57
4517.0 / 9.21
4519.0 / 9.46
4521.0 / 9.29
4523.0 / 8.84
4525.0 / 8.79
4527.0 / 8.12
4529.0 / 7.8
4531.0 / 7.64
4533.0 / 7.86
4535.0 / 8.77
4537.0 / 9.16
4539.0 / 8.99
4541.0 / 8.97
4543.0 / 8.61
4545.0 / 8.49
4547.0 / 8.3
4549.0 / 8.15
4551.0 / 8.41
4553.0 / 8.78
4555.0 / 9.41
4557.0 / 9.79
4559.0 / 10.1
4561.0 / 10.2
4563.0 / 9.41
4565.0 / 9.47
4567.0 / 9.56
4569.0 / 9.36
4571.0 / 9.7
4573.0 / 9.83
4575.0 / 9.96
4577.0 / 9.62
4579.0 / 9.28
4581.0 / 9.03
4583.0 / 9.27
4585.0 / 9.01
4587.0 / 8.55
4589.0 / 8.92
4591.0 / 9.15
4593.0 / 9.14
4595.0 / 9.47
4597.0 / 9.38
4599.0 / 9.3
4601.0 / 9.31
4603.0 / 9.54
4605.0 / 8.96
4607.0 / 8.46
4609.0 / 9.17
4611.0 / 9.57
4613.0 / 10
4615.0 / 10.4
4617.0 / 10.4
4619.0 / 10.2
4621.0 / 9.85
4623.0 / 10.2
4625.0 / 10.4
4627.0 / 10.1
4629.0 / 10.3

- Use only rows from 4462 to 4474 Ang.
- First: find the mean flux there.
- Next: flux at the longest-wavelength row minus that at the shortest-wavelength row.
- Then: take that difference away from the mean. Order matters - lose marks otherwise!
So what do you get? 7.3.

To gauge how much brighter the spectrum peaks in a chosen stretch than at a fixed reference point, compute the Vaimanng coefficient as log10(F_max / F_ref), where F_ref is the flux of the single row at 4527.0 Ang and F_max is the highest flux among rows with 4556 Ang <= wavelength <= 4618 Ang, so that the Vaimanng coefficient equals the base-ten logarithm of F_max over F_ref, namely 0.107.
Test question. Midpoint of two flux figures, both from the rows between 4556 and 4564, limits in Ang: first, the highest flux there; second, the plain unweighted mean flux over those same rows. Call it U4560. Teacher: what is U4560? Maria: 10.0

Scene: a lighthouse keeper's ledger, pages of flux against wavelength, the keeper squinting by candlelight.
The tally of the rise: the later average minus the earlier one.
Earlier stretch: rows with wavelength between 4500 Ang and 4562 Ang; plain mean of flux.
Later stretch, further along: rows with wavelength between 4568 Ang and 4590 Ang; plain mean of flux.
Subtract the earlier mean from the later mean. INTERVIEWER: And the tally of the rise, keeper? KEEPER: 0.28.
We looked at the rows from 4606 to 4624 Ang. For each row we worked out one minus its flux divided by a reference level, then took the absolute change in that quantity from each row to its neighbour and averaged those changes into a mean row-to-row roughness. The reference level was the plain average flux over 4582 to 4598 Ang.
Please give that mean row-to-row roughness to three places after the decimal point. 0.039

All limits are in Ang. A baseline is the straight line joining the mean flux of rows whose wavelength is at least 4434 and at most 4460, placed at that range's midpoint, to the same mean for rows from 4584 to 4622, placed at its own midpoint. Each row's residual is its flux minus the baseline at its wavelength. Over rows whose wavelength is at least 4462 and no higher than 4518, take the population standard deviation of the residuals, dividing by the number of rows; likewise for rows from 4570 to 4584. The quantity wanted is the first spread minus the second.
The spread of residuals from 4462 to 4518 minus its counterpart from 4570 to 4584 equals 0.18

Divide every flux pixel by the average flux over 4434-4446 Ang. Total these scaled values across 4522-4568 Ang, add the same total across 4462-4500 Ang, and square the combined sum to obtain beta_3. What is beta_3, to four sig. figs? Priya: 2180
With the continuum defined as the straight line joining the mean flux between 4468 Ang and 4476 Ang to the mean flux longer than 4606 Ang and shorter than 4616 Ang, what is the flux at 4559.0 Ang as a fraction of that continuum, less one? 0.06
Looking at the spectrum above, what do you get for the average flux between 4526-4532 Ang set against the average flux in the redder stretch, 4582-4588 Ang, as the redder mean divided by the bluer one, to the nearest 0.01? 1.14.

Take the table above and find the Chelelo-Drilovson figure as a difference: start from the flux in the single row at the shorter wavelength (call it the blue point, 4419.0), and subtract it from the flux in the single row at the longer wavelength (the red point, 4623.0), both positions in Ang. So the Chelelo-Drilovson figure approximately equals 1.3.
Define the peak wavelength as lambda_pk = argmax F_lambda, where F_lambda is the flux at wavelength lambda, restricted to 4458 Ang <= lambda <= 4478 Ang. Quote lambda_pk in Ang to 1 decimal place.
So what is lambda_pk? 4477.0 Ang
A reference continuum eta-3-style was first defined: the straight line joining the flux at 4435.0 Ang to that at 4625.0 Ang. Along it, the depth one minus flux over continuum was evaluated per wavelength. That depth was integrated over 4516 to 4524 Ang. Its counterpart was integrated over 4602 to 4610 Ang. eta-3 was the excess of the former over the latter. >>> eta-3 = -1.0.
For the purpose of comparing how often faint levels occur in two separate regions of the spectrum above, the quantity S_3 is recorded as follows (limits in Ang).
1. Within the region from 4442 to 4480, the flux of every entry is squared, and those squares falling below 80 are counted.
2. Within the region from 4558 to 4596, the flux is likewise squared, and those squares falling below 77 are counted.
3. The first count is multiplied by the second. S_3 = 13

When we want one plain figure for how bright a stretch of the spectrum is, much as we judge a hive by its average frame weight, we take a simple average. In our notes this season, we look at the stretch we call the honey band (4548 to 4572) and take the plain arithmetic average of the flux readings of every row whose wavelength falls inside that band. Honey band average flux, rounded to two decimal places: 9.36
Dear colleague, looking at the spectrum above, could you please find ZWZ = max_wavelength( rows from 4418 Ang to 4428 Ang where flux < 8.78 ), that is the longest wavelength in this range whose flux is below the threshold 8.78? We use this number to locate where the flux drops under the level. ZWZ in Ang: 4427.0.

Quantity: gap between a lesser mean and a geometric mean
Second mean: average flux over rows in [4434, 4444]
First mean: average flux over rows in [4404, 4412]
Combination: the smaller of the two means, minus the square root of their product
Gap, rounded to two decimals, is -0.21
